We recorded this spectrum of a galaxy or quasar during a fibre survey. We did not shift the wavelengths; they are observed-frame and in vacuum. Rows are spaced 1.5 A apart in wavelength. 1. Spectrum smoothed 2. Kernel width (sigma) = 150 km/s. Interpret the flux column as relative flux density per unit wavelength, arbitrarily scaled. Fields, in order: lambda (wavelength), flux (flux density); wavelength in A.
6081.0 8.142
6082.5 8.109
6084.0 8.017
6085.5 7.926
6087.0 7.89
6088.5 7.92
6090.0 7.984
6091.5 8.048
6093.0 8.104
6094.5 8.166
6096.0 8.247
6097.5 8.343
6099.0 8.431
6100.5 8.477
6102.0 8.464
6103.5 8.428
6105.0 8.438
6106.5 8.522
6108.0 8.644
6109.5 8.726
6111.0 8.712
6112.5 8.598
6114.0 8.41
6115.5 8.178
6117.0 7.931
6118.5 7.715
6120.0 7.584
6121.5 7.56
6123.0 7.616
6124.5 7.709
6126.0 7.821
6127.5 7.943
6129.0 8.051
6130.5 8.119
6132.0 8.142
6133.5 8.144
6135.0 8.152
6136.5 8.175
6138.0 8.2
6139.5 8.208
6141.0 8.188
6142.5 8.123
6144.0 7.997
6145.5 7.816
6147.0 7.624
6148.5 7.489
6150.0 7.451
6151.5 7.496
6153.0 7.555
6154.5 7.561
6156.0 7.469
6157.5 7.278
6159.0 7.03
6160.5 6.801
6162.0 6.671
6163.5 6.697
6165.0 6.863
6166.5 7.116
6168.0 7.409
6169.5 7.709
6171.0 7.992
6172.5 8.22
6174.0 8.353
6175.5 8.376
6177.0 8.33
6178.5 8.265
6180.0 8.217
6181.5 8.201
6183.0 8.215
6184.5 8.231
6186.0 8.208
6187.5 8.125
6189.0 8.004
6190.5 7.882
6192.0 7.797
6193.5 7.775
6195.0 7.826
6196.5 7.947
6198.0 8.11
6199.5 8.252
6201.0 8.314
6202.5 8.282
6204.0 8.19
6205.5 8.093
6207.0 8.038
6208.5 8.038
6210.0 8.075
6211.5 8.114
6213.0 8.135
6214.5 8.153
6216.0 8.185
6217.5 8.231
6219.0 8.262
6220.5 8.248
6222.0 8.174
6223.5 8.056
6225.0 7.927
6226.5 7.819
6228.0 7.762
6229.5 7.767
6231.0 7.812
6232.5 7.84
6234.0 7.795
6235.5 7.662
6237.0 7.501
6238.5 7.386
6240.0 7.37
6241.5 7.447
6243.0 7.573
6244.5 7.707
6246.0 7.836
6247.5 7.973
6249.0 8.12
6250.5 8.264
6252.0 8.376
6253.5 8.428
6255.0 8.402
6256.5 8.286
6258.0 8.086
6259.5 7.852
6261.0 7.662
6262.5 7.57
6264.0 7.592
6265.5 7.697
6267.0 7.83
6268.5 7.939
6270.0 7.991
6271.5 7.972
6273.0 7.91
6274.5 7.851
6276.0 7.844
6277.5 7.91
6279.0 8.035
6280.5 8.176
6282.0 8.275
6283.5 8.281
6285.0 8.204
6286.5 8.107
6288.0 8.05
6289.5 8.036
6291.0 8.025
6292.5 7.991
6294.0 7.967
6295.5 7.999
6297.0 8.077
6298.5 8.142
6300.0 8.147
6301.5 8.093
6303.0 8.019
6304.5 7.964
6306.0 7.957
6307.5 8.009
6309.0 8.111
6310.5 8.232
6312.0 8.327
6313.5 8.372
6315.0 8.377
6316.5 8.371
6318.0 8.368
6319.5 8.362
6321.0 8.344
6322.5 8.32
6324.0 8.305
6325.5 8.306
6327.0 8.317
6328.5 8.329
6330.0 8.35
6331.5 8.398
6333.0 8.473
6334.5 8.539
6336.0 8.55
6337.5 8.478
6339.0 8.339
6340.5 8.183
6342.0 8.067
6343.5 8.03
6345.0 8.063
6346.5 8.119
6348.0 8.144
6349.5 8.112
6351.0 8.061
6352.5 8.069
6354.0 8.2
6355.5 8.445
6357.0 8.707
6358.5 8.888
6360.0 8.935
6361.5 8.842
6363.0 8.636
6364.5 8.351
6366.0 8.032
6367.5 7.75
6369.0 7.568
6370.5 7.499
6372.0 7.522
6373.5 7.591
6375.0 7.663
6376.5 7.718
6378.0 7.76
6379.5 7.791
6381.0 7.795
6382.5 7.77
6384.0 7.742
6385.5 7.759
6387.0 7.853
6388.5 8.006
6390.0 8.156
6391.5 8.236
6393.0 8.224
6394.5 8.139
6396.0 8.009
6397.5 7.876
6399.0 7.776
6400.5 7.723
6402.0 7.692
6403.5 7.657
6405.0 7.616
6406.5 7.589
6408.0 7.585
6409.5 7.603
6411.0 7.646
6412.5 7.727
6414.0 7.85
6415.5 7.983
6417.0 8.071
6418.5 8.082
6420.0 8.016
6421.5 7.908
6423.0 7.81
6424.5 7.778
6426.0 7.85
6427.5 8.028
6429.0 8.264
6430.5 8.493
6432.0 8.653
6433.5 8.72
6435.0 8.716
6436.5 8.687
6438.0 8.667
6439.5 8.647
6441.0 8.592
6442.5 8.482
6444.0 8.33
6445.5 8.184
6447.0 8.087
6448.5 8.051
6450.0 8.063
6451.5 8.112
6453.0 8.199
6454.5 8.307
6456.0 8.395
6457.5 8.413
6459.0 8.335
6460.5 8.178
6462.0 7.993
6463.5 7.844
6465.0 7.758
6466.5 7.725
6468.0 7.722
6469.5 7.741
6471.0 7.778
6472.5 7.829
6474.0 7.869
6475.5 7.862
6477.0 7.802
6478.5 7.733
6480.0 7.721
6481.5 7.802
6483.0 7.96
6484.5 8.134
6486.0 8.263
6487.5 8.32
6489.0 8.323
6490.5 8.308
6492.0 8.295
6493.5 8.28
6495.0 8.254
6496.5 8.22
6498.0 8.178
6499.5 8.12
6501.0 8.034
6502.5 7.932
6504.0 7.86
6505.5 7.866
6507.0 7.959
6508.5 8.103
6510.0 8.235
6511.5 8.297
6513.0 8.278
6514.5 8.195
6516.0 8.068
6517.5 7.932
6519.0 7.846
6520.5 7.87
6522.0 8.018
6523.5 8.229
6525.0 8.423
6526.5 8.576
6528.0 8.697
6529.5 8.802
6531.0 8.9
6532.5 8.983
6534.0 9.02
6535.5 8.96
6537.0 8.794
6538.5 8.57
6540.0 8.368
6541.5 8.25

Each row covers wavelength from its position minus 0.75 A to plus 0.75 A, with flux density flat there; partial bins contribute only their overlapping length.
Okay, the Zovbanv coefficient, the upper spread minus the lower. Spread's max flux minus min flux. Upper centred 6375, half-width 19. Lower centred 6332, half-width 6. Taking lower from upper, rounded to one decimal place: 1.2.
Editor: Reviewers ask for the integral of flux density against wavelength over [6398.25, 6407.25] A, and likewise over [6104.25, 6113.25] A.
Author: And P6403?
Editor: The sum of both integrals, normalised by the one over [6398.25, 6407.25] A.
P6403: 2.12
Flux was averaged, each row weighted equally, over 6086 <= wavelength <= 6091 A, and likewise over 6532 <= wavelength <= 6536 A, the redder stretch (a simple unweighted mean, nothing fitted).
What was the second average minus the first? 1.1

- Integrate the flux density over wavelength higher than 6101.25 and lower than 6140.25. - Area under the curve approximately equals 318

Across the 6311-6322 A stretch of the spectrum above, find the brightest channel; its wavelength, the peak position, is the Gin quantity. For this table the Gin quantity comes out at 6315.0 A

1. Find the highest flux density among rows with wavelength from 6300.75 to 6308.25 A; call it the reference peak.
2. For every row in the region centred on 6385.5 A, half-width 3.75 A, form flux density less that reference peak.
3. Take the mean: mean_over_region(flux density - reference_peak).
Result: -0.3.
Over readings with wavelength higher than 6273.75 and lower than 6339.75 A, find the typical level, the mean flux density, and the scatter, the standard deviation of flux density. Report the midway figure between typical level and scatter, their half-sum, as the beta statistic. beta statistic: 4.19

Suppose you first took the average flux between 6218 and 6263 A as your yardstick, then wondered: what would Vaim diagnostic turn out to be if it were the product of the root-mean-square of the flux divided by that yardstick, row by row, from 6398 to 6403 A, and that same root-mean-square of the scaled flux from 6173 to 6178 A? 1.03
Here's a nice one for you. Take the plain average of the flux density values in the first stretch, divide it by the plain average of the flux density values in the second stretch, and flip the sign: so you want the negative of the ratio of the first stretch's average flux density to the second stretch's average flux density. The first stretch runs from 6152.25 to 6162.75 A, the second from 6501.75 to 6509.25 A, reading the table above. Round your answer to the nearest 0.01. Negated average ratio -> -0.91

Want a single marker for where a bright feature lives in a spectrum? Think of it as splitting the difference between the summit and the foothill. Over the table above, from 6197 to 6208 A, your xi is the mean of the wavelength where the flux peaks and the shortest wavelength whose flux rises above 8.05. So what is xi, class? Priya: 6199.5 A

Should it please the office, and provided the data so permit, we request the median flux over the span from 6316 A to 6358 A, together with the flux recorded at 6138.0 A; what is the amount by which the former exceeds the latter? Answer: 0.12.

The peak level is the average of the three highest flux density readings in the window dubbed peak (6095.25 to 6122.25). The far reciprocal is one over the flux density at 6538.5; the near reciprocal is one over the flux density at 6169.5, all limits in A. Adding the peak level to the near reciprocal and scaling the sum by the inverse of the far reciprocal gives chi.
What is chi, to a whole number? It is 76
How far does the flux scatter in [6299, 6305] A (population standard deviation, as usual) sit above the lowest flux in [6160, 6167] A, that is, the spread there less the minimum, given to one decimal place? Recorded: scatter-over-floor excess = -6.6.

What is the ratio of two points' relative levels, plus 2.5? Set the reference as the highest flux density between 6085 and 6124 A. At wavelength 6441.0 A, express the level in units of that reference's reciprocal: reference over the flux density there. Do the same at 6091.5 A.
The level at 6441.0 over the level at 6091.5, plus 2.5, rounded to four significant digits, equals 3.437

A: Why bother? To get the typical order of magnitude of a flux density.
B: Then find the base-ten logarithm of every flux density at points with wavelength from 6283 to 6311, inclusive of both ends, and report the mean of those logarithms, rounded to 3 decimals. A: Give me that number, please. 0.907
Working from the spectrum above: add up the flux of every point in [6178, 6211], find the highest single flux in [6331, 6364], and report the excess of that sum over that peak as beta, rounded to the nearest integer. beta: 169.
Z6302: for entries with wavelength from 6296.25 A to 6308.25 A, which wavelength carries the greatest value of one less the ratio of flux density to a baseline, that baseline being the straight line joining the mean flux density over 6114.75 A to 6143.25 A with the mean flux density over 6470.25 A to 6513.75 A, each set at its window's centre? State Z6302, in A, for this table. 6306.0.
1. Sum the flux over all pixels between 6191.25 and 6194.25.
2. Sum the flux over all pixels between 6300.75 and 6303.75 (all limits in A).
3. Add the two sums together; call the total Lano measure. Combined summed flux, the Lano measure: 31.7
